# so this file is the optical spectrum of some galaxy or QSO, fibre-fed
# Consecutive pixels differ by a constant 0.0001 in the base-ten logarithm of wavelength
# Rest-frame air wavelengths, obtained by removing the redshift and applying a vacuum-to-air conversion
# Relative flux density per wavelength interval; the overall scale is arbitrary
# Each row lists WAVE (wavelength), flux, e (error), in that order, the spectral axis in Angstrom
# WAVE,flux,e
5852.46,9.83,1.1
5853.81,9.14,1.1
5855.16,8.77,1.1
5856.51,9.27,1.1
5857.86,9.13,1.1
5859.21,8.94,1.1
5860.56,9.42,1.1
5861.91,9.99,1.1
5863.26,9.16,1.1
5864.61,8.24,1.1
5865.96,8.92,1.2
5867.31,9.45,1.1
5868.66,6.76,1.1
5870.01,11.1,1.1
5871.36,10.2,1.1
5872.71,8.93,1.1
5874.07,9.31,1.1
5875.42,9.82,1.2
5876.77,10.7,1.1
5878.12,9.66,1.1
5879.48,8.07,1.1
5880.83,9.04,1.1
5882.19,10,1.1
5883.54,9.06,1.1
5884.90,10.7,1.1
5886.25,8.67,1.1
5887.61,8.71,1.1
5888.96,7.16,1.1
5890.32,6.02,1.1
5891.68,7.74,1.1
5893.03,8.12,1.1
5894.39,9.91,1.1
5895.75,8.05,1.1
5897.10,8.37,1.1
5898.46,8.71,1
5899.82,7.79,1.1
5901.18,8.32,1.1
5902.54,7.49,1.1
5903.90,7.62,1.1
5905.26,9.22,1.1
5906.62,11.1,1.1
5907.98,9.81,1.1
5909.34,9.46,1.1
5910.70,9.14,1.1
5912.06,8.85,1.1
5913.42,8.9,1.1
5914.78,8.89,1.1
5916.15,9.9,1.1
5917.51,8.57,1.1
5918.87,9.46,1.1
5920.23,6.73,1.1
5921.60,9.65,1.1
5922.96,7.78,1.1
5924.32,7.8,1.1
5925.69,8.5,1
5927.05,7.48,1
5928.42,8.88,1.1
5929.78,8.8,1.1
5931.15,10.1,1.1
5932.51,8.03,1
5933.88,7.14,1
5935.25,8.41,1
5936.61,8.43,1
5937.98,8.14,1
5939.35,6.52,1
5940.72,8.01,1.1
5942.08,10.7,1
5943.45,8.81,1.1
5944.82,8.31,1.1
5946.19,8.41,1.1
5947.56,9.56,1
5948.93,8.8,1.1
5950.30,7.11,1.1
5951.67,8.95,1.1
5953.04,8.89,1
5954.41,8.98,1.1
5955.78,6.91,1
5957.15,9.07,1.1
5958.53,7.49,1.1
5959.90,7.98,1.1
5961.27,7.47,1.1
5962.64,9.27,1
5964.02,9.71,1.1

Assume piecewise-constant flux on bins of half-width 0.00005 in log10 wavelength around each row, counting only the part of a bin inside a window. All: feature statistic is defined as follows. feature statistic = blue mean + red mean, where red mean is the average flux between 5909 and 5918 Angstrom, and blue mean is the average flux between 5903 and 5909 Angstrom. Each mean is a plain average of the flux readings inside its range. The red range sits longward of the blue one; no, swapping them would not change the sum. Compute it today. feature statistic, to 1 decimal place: 18.5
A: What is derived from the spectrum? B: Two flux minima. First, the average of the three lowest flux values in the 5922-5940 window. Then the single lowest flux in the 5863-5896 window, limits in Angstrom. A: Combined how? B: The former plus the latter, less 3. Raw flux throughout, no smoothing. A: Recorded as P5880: 10.1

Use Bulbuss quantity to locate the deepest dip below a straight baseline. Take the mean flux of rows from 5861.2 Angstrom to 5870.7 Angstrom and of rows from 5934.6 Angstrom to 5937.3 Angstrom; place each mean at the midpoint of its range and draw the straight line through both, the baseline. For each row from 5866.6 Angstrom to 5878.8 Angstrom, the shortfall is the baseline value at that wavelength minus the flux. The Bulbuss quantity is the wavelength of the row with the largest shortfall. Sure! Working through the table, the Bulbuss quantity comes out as 5868.66 Angstrom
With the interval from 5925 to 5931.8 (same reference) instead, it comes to 5927.05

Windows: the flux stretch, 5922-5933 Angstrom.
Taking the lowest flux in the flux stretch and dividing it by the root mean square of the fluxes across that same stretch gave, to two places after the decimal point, 0.88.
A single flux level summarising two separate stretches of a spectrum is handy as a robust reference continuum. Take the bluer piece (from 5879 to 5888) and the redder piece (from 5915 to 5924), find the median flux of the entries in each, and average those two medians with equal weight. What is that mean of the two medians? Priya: 9.03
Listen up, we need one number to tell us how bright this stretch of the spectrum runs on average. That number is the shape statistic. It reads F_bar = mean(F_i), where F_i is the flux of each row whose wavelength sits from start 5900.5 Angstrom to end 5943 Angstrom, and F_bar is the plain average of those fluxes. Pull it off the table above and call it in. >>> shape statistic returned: 8.64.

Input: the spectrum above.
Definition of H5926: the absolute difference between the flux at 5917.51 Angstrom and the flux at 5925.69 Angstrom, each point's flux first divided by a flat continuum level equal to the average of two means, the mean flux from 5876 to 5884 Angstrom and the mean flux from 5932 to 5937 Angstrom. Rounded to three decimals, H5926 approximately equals 0.008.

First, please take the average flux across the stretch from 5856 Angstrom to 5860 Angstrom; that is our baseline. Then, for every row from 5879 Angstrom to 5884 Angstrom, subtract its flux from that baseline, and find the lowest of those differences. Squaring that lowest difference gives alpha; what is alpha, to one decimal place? 0.8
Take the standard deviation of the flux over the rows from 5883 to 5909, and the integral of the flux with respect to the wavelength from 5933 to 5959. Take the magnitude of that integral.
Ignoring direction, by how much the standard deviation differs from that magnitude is 216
